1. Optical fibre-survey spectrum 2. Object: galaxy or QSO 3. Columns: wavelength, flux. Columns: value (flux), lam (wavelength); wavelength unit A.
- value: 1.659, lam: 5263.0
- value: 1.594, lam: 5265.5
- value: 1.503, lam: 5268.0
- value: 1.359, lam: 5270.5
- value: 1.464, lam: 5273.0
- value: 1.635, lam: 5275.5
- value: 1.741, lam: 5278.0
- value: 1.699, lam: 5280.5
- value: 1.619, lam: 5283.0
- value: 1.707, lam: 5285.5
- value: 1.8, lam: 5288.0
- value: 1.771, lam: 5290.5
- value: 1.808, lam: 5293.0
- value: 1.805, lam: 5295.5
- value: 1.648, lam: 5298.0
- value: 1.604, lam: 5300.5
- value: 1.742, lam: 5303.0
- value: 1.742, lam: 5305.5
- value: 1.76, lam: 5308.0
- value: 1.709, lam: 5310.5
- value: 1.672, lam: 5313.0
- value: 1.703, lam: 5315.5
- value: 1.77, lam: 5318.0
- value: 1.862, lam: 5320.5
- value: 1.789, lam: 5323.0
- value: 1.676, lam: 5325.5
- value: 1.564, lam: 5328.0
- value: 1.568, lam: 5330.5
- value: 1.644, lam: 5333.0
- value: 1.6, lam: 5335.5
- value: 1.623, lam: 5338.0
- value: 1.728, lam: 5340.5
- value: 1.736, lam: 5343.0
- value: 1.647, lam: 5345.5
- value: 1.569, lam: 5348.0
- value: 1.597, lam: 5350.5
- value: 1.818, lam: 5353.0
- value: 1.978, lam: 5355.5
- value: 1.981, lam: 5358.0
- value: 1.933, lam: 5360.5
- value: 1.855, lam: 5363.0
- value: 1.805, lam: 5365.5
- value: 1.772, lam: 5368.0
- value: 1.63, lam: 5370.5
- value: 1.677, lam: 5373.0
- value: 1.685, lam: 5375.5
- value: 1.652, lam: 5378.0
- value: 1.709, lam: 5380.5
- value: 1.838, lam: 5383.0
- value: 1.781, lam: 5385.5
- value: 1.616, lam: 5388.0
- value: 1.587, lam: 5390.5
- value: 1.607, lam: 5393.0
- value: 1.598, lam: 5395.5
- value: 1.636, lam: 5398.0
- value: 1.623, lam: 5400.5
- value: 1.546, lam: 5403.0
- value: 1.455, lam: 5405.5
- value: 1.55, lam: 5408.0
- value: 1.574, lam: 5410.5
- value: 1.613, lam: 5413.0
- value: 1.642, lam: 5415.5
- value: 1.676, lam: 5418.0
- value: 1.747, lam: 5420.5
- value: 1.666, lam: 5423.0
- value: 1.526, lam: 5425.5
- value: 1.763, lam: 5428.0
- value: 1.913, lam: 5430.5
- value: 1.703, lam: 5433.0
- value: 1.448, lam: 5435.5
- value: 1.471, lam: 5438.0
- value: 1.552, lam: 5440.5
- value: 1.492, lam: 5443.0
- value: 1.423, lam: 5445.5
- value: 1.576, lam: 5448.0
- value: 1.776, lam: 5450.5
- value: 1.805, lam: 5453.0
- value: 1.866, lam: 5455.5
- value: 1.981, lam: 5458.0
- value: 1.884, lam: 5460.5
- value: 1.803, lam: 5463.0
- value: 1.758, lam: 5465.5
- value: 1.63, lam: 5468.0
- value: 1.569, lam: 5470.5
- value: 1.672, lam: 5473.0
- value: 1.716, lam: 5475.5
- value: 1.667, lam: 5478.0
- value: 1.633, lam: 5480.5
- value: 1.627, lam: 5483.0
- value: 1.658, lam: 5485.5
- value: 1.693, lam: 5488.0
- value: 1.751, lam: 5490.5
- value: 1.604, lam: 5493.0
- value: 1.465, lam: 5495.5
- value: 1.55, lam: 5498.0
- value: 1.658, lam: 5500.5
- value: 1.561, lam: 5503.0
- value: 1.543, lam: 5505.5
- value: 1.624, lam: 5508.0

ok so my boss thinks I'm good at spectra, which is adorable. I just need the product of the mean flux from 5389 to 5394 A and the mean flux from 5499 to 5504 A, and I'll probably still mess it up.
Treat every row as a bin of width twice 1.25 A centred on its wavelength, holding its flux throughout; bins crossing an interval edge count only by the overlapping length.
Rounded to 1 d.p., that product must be 2.6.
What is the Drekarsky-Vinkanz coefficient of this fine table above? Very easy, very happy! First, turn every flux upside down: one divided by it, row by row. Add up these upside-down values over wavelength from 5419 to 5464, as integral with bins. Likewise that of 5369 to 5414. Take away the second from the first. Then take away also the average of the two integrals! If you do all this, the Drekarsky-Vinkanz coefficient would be -28.0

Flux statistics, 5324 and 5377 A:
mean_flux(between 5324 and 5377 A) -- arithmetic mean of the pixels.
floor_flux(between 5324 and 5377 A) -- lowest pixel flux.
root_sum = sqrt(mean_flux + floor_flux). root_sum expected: 1.81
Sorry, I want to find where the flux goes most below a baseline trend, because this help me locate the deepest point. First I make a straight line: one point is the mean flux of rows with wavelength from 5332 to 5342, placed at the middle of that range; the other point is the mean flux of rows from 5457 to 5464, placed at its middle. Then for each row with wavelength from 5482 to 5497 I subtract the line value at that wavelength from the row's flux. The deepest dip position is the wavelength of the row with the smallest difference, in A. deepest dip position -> 5495.5 A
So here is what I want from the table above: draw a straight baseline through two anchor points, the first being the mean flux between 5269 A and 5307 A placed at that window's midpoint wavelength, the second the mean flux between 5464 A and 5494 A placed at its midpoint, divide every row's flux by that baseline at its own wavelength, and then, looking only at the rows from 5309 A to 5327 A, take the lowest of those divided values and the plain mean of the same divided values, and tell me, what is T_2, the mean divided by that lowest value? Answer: 1.04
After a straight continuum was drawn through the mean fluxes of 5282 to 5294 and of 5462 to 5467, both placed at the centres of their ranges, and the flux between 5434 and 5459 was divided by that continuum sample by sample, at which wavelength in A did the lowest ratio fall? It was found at 5445.5 A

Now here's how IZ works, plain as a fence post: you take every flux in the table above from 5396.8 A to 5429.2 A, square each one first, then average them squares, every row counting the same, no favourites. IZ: 2.62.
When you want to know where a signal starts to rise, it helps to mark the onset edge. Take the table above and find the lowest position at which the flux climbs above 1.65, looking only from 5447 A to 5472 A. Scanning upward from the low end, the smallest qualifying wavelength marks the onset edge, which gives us 5450.5 A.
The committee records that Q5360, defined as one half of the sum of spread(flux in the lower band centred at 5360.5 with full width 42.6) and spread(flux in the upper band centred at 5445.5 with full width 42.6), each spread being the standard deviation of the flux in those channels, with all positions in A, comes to 0.15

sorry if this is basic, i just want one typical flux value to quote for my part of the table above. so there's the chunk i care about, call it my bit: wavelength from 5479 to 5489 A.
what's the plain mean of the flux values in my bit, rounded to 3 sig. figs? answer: 1.65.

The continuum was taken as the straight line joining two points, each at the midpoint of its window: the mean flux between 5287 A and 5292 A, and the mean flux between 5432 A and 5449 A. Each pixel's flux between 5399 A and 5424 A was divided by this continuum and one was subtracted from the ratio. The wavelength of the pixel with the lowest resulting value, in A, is 5405.5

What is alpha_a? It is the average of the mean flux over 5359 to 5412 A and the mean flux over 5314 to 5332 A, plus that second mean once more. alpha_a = 3.39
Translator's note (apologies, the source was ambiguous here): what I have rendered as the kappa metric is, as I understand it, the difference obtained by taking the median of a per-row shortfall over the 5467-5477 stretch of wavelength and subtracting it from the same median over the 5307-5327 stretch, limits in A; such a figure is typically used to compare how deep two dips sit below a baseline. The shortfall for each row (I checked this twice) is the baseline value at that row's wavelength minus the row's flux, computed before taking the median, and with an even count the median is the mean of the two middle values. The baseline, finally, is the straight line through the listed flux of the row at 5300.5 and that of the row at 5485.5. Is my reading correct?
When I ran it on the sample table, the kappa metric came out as -0.13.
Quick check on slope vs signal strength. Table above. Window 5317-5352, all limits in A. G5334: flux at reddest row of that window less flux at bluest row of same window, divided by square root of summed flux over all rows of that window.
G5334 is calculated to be -0.04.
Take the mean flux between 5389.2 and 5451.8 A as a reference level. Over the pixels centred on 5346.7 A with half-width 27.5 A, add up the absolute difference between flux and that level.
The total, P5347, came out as 2.98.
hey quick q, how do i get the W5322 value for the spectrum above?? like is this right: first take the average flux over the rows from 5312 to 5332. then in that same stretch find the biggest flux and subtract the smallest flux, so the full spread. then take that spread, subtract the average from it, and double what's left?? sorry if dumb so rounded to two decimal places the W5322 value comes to -2.80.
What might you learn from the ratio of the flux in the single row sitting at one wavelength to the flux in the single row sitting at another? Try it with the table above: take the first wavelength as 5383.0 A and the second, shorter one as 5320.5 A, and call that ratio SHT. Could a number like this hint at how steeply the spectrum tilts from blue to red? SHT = 0.99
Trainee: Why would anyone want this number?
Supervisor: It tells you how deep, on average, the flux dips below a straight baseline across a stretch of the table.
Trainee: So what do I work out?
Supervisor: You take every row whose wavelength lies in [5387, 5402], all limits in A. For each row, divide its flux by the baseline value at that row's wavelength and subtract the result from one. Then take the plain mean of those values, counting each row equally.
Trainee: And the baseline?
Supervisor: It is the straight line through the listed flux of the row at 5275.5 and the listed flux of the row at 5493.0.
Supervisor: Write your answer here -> 0.00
